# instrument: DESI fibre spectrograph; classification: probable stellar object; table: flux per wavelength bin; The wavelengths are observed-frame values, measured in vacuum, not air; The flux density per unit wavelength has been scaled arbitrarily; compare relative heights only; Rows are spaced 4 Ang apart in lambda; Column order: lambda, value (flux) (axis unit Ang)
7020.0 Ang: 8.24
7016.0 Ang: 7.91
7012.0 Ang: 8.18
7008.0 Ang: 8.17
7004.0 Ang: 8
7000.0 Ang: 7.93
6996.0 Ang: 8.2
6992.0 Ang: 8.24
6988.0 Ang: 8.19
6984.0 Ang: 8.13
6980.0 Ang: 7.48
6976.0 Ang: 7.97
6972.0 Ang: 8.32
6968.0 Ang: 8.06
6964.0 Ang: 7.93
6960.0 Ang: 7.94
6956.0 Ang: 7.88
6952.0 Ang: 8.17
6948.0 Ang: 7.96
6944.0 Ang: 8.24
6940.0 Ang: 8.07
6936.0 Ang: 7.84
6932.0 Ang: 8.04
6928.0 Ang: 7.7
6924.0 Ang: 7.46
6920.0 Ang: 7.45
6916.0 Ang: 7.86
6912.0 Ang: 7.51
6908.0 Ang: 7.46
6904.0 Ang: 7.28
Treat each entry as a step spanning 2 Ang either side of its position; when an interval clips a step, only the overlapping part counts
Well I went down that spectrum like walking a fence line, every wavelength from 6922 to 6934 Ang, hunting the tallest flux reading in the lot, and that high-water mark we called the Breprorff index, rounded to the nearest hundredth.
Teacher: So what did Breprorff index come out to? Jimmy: 8.04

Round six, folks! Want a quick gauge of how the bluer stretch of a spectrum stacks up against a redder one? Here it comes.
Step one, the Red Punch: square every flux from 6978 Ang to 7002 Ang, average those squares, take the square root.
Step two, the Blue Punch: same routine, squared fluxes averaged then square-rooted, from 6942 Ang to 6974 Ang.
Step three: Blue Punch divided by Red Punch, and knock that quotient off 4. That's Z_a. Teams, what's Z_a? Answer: 3.00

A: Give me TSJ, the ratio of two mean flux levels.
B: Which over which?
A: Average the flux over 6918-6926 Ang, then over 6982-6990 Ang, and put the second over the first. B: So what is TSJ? 1.09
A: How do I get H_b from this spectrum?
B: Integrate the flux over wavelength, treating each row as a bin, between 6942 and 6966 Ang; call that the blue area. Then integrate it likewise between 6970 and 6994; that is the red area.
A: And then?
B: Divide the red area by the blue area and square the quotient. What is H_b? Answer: 1.01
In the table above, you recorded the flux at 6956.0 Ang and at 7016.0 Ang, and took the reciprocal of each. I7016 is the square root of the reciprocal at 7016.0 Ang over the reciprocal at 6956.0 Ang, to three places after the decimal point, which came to 0.998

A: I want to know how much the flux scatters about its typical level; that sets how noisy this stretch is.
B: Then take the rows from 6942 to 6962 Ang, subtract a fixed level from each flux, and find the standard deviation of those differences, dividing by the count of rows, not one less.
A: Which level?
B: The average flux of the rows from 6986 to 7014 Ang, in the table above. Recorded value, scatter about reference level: 0.14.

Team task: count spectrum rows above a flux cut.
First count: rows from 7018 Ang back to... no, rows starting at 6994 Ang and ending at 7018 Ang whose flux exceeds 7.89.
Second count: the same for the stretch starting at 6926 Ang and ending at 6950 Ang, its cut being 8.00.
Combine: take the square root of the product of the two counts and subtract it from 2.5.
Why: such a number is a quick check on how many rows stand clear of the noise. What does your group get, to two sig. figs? -1.7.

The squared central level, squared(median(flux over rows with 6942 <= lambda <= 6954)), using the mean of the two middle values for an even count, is 67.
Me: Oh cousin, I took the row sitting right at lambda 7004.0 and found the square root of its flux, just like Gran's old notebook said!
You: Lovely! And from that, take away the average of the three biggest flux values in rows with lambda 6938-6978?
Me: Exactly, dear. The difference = -5.41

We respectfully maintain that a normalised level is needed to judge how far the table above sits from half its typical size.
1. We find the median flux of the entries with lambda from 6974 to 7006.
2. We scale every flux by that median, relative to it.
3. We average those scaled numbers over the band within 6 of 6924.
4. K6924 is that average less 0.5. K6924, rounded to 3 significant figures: 0.434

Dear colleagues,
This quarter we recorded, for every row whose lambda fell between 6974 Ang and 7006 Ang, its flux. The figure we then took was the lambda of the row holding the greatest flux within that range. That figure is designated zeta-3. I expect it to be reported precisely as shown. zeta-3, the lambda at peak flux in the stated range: 6992.0 Ang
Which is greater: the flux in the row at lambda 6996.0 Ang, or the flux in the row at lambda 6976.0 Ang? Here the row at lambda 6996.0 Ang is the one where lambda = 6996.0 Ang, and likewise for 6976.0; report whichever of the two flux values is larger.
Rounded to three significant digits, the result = 8.20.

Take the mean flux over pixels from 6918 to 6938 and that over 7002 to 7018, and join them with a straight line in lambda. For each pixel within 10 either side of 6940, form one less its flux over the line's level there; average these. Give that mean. -0.036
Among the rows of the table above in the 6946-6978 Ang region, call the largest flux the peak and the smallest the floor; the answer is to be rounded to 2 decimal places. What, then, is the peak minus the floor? 0.44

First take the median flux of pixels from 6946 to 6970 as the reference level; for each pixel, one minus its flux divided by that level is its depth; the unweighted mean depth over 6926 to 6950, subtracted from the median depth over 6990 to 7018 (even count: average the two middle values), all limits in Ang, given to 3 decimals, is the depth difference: -0.025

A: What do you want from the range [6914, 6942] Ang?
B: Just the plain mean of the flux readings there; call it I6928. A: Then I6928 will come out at 7.77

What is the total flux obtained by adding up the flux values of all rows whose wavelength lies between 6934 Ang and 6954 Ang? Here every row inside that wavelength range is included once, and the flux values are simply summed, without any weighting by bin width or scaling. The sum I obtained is 40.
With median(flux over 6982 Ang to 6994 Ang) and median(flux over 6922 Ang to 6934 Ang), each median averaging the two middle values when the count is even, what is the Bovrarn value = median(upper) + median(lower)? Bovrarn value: 15.9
